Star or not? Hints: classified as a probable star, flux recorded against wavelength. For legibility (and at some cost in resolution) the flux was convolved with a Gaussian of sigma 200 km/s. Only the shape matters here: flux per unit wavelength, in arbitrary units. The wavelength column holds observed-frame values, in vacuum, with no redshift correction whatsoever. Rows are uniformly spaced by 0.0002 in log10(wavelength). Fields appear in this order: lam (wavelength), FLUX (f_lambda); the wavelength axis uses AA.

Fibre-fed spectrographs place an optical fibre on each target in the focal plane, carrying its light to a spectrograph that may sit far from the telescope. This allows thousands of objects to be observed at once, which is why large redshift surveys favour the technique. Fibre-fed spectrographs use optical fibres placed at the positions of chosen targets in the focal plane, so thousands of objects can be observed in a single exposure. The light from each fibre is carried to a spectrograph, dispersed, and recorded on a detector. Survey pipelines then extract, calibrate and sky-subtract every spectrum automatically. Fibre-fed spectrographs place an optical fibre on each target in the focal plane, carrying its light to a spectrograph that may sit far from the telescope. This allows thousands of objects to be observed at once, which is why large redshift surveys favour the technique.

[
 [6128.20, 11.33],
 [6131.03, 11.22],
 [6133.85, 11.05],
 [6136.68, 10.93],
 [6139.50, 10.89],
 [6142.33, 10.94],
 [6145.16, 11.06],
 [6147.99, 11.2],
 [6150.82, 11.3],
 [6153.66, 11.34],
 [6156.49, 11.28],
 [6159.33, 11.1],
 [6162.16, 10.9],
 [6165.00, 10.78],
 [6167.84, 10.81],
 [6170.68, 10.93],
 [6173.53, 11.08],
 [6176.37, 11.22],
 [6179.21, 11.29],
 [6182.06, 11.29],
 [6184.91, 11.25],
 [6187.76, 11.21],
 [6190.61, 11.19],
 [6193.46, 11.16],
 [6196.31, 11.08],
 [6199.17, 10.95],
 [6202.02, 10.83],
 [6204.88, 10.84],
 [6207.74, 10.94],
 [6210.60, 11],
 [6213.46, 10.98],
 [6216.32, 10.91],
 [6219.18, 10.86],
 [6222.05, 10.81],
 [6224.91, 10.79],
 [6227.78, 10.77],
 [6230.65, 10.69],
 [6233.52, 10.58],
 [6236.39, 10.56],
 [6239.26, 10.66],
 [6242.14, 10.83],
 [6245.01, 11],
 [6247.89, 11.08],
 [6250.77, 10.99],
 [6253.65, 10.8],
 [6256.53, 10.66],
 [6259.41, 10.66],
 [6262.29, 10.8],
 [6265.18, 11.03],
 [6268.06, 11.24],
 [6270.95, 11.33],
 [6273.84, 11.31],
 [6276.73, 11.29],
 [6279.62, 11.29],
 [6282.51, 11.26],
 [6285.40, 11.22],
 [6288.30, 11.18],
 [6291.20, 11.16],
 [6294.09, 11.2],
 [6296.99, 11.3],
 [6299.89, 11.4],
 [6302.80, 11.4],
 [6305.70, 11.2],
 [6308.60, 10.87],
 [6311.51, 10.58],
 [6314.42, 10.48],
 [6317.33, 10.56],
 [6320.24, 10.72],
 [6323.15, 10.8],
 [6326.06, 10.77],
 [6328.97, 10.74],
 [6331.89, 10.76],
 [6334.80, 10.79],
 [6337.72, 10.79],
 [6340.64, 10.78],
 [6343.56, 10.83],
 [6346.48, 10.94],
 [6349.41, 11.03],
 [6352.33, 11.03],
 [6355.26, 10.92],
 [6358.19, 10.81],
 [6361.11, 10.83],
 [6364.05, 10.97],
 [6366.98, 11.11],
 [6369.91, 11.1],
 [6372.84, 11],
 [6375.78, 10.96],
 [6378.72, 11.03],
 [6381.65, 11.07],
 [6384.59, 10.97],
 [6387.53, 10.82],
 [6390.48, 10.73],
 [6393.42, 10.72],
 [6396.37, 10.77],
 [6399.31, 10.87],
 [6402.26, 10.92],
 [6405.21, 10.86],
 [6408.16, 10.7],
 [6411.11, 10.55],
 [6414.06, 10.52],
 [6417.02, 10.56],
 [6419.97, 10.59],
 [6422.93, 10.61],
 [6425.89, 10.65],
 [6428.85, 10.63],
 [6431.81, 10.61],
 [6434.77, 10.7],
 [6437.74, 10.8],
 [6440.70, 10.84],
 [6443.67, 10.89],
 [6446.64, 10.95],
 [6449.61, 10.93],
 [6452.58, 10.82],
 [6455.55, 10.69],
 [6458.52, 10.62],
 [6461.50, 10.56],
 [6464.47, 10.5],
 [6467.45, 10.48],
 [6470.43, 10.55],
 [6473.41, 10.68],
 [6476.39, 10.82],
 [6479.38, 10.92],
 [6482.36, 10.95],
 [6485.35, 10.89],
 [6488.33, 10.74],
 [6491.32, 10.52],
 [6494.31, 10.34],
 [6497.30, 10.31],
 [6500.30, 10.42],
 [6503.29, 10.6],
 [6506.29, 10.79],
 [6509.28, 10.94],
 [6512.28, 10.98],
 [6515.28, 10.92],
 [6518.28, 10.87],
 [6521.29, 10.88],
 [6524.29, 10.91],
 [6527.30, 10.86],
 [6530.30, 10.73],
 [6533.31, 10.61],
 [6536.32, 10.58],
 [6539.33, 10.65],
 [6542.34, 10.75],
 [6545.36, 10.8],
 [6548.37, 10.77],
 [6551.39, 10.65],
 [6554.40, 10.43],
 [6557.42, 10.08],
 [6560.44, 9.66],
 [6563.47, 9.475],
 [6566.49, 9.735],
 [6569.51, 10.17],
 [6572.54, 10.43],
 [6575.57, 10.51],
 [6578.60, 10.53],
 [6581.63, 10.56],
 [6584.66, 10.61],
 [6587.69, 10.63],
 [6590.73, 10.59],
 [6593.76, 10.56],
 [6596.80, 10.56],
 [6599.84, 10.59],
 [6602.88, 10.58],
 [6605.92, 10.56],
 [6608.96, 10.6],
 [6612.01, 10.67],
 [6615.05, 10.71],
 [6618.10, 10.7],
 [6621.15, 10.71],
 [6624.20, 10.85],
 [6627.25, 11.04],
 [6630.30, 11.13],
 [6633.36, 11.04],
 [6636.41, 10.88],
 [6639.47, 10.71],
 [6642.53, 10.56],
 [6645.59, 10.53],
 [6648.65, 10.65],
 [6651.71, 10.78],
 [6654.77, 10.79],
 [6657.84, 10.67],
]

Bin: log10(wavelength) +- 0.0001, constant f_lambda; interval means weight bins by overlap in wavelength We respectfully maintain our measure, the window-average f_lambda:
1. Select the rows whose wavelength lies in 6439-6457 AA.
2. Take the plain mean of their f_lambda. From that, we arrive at 10.9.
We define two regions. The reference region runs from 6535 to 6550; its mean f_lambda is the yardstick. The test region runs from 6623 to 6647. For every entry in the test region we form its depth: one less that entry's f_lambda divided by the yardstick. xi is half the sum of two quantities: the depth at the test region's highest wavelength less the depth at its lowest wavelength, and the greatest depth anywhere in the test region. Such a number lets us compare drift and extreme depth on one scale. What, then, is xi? 0.023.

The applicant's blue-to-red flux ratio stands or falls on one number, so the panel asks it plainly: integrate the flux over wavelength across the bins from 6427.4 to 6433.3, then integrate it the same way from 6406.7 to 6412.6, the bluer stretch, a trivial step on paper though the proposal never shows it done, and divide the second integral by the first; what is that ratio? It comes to 1.00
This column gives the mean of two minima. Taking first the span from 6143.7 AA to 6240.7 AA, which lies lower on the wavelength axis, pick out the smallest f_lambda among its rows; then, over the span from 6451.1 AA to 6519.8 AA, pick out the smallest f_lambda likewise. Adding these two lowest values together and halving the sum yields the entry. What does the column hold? 10.4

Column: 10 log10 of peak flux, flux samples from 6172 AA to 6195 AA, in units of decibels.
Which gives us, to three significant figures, 10.5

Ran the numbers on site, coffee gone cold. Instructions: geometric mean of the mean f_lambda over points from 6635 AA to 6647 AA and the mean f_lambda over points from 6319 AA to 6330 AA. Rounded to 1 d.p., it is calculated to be 10.7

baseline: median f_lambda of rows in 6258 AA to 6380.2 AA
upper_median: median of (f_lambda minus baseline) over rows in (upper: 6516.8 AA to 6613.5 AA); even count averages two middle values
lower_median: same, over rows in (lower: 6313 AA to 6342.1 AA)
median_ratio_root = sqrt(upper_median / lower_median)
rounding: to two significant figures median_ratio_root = 1.3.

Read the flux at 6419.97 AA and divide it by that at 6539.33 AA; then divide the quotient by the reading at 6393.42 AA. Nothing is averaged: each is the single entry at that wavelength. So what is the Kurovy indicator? 0.0928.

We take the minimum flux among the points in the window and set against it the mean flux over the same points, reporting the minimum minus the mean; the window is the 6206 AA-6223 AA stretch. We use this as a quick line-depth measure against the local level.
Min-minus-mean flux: -0.11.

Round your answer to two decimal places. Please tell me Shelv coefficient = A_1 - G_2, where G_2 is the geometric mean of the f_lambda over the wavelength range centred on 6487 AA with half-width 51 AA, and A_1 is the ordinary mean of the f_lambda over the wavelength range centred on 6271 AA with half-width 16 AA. 0.37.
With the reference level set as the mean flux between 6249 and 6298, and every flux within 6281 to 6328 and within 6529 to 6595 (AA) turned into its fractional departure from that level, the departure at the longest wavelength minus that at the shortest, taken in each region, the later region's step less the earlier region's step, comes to 0.029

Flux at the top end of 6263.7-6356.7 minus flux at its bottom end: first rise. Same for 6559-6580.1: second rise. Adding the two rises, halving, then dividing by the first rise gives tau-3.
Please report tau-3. -3.5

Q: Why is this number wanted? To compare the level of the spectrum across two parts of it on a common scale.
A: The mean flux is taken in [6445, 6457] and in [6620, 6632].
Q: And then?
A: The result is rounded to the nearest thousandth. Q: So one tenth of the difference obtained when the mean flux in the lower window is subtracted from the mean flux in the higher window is 0.009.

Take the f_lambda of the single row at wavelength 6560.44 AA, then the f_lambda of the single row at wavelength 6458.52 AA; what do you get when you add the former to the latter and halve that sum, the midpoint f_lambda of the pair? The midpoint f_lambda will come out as 10.1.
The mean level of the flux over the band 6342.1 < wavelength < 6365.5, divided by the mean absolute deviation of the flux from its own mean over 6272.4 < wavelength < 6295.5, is 224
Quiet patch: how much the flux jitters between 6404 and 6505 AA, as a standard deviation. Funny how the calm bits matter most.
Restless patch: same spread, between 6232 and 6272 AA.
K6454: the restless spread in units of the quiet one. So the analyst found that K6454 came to 1.4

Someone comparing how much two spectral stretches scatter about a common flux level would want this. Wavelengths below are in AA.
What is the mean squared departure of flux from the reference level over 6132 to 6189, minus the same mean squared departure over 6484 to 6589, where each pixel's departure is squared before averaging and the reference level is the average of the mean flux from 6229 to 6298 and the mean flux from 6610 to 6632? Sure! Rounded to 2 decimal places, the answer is -0.20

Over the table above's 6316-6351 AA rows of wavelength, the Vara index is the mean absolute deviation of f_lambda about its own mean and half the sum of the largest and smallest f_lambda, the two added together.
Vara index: 10.87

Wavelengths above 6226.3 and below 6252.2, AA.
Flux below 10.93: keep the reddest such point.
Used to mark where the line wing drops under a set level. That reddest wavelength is 6242.14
